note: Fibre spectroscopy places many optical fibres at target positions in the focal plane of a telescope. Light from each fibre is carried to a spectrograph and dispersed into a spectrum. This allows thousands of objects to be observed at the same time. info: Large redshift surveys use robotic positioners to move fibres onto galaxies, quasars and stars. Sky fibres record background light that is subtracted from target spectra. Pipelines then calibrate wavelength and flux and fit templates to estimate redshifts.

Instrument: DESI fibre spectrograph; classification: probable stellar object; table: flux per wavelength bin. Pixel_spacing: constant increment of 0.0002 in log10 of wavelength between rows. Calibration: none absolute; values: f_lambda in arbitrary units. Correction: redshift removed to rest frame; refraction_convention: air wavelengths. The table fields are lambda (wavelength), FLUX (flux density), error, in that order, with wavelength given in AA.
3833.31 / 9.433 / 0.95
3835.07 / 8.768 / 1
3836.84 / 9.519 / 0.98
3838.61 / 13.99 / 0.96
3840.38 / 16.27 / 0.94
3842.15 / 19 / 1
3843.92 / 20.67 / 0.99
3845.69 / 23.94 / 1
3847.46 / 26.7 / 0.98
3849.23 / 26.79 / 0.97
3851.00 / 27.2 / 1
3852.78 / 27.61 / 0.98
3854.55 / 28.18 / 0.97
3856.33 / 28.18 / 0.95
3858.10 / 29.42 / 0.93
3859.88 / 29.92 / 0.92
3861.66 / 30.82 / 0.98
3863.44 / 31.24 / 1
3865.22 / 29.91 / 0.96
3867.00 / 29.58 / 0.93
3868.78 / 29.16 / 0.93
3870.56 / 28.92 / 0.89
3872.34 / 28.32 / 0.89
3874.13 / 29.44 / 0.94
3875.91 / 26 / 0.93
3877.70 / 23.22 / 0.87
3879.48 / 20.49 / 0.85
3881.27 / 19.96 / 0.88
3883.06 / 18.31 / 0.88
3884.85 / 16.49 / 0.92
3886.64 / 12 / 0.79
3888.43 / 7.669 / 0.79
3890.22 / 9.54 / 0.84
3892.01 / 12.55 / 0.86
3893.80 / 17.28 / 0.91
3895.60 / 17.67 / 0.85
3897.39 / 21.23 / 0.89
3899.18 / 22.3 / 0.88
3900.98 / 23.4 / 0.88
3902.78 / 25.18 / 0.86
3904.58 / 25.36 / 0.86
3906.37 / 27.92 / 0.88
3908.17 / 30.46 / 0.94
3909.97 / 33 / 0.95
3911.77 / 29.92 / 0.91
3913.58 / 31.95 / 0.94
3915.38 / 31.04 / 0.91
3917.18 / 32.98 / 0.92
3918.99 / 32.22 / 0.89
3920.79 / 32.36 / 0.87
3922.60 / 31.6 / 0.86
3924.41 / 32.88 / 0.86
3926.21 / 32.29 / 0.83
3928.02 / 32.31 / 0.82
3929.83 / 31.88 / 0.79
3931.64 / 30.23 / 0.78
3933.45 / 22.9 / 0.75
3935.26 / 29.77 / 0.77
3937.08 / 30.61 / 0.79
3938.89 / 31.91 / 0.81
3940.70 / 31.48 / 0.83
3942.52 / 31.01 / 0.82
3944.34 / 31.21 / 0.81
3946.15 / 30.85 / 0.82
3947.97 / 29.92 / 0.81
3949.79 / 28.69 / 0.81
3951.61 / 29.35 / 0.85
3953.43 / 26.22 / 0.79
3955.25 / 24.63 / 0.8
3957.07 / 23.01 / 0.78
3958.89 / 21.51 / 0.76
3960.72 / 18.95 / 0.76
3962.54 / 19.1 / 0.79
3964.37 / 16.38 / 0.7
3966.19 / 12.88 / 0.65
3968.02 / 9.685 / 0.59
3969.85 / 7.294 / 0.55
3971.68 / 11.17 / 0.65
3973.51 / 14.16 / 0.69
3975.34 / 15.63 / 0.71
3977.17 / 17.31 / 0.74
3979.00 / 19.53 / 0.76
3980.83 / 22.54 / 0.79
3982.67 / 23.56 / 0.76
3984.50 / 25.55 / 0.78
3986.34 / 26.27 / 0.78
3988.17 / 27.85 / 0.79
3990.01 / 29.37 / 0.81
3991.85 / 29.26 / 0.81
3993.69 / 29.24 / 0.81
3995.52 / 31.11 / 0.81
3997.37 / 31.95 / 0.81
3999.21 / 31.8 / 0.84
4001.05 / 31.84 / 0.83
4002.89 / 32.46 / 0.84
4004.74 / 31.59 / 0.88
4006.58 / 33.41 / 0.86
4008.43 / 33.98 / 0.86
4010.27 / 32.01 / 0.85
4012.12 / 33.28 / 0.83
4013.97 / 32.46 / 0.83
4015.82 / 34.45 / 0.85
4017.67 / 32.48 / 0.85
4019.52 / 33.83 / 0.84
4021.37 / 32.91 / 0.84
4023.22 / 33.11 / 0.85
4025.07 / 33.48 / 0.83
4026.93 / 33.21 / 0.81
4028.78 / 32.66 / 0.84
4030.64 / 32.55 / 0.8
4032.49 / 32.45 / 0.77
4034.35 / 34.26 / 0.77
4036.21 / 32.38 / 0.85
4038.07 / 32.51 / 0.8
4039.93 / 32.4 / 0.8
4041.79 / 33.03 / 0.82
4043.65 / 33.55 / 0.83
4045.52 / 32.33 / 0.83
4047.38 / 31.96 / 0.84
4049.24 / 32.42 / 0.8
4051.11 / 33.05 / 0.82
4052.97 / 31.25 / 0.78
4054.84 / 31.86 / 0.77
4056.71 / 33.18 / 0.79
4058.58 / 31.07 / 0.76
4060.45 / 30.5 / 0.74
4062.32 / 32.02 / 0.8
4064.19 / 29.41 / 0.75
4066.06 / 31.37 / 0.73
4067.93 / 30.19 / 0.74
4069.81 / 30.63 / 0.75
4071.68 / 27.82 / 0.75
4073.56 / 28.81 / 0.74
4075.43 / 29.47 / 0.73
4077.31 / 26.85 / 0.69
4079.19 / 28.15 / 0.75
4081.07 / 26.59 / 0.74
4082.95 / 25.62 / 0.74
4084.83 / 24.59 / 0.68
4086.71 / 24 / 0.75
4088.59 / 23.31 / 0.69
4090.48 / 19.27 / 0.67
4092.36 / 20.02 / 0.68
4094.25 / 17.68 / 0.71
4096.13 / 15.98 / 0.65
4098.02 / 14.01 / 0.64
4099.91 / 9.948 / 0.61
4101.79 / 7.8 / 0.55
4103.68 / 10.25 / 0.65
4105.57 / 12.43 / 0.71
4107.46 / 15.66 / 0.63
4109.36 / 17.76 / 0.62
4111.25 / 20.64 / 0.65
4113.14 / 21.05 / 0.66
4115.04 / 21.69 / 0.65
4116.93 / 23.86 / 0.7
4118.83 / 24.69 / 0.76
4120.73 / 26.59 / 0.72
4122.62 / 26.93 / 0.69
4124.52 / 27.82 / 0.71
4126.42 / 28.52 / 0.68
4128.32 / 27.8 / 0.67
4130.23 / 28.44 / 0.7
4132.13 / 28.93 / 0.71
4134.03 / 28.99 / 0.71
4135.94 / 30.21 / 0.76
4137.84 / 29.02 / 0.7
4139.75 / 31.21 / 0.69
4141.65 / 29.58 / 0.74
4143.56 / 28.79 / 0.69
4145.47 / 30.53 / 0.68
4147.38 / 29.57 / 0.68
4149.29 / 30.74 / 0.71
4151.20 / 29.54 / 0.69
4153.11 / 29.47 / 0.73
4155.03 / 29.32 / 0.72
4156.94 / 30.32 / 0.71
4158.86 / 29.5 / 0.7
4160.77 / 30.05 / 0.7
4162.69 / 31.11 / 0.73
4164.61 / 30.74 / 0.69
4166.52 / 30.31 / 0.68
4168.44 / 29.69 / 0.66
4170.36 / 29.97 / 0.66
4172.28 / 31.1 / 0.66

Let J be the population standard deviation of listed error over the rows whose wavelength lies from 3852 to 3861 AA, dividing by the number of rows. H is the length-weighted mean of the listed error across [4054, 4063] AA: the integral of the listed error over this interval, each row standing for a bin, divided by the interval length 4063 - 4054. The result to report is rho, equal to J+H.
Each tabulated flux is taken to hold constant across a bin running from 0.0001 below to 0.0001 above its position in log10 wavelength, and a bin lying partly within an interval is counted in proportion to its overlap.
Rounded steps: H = 0.77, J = 0.023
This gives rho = 0.79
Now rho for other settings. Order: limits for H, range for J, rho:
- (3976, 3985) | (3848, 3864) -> 0.79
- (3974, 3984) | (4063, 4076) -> 0.76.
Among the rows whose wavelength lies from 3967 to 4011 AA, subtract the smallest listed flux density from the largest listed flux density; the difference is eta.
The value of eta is 27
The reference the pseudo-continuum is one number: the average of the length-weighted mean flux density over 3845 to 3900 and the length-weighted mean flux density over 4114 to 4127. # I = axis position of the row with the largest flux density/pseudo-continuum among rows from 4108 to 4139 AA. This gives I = 4135.94 AA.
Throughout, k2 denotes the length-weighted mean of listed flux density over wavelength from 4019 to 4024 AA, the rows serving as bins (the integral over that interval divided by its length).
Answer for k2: 33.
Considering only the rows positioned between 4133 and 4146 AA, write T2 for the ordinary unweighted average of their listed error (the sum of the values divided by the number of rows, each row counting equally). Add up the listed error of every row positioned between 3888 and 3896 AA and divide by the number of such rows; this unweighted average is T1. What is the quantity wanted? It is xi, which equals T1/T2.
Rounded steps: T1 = 0.850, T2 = 0.71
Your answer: 1.20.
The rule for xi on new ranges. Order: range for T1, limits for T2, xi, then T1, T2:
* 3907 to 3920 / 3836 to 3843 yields 0.95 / 0.923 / 0.97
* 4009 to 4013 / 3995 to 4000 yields 1.02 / 0.840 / 0.82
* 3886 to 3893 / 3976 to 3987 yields 1.07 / 0.820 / 0.77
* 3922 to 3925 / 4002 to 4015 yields 1.01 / 0.860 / 0.85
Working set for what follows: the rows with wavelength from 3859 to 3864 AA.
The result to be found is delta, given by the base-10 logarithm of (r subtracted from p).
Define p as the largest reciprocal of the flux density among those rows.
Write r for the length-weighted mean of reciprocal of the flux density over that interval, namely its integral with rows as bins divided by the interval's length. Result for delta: -3.11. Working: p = 0.033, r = 0.033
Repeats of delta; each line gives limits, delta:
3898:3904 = -2.62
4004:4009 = -2.89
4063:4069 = -2.96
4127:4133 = -3.11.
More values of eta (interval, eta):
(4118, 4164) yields 7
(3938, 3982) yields 25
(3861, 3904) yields 24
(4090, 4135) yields 21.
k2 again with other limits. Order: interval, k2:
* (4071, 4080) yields 28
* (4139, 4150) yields 30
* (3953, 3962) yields 23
